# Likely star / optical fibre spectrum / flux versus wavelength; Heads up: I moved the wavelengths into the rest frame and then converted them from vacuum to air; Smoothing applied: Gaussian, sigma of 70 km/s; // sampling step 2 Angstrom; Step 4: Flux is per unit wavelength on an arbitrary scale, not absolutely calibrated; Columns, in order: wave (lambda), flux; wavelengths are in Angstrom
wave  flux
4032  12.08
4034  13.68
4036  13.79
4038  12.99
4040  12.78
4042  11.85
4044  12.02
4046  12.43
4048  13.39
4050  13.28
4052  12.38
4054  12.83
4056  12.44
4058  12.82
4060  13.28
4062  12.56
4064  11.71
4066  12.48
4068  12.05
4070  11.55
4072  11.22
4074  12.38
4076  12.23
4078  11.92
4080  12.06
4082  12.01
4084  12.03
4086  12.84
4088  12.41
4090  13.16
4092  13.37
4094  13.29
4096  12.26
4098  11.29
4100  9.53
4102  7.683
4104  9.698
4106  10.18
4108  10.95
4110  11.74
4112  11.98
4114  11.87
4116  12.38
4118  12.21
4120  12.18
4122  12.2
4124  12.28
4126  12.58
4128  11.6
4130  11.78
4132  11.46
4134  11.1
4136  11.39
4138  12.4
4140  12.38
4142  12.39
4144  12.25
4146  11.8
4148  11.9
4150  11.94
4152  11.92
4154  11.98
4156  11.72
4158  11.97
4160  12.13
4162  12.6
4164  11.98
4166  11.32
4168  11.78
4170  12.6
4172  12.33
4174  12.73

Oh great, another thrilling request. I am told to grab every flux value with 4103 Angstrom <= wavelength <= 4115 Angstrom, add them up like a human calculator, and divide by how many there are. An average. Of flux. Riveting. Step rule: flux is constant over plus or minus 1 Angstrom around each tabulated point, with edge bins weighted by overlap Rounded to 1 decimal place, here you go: 11.1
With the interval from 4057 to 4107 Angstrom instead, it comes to 11.8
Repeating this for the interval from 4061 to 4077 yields 12.0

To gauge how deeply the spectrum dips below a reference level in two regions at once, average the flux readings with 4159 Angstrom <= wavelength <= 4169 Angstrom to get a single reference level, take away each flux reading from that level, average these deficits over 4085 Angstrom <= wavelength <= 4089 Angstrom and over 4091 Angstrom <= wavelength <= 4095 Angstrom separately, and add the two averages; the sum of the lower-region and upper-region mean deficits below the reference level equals -2.0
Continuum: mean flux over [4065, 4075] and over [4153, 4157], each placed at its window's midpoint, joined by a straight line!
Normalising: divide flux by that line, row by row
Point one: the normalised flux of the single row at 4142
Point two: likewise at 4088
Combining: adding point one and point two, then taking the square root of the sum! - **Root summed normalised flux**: 1.44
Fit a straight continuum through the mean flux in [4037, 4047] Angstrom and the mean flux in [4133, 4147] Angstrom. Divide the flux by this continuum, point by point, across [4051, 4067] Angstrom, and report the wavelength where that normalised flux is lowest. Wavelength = 4064 Angstrom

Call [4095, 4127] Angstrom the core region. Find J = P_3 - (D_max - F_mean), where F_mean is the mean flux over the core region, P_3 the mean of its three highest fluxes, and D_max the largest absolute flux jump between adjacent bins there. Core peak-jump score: 21.7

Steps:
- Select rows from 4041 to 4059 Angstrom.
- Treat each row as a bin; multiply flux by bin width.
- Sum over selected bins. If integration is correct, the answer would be 227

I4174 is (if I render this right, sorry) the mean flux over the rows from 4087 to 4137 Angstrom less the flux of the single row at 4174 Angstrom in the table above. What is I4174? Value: -1.11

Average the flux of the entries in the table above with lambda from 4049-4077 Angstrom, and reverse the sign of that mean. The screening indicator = -12.4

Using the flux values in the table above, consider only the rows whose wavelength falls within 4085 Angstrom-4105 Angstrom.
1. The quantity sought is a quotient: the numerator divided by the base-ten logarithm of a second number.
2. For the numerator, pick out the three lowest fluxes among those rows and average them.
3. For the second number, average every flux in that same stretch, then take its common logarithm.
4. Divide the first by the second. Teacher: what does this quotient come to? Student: 8.4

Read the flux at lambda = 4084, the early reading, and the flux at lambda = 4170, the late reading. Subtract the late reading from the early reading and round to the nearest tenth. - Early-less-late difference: -0.6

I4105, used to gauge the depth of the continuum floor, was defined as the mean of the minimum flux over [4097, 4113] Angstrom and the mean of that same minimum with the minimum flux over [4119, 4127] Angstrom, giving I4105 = 8.8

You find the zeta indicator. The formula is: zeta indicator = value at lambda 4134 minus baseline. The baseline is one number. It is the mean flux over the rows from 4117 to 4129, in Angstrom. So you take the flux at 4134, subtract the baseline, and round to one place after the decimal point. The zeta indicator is -1.1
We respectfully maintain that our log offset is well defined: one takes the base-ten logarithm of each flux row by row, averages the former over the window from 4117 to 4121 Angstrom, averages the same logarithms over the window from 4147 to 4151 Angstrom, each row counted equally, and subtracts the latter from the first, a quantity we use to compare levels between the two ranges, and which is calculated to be 0.010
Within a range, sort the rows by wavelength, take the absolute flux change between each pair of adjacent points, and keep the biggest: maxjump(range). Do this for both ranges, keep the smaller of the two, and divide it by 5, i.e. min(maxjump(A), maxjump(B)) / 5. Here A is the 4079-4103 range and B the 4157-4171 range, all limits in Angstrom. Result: 0.16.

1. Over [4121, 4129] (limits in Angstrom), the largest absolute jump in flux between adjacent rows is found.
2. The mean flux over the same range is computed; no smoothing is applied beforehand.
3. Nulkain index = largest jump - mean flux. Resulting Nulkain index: -11.2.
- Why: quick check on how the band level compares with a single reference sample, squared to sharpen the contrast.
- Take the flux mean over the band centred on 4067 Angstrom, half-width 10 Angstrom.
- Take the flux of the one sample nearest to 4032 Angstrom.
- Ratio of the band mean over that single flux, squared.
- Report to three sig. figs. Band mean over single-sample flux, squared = 1.02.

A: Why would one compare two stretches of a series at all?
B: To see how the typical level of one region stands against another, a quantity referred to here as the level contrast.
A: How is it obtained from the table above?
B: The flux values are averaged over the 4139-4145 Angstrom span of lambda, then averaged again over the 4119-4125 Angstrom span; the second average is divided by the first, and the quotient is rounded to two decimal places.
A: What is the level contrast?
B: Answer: 0.99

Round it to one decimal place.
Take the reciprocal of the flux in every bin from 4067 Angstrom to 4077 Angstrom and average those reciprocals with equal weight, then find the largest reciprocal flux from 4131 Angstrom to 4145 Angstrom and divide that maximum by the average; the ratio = 1.1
